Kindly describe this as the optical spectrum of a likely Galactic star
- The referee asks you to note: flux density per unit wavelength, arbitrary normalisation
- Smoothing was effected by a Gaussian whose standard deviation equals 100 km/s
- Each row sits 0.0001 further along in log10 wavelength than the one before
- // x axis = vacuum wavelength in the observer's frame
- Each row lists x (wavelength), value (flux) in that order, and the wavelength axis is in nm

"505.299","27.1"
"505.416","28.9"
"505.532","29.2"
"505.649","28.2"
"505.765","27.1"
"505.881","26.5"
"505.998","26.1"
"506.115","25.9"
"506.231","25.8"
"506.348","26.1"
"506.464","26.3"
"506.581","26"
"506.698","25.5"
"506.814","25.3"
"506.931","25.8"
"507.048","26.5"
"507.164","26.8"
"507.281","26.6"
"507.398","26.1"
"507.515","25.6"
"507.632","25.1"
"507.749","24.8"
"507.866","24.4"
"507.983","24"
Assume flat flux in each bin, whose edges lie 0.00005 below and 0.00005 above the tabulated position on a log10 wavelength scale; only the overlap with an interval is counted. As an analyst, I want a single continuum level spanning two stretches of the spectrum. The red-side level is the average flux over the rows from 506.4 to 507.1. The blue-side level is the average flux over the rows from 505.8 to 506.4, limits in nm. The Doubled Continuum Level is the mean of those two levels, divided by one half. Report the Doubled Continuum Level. 52.0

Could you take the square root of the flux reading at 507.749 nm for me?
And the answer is 4.98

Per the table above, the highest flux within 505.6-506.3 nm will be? 28.2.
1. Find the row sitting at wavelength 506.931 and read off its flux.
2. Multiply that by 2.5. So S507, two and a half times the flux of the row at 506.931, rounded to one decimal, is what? 64.5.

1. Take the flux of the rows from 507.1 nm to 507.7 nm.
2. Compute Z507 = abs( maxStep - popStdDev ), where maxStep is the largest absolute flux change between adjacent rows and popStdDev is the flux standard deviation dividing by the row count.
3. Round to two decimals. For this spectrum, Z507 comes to 0.13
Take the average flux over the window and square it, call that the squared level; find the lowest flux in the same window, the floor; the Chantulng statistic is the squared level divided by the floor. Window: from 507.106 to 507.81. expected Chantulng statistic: 26.9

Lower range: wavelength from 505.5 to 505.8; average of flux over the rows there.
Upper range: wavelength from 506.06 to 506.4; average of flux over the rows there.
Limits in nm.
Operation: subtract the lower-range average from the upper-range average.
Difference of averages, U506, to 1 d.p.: -2.2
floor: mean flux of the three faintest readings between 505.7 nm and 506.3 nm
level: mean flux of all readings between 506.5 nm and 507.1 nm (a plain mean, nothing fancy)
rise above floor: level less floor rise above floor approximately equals -0.1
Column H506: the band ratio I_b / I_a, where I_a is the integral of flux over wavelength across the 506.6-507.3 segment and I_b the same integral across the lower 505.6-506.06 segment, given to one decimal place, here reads 0.7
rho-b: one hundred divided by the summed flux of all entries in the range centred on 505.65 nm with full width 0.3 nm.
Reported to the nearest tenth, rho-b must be 1.2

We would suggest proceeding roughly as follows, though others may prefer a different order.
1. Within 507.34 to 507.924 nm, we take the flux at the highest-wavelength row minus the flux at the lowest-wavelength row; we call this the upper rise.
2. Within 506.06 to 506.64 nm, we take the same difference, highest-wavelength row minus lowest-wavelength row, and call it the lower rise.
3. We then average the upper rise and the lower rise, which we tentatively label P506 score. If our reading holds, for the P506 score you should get -0.8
